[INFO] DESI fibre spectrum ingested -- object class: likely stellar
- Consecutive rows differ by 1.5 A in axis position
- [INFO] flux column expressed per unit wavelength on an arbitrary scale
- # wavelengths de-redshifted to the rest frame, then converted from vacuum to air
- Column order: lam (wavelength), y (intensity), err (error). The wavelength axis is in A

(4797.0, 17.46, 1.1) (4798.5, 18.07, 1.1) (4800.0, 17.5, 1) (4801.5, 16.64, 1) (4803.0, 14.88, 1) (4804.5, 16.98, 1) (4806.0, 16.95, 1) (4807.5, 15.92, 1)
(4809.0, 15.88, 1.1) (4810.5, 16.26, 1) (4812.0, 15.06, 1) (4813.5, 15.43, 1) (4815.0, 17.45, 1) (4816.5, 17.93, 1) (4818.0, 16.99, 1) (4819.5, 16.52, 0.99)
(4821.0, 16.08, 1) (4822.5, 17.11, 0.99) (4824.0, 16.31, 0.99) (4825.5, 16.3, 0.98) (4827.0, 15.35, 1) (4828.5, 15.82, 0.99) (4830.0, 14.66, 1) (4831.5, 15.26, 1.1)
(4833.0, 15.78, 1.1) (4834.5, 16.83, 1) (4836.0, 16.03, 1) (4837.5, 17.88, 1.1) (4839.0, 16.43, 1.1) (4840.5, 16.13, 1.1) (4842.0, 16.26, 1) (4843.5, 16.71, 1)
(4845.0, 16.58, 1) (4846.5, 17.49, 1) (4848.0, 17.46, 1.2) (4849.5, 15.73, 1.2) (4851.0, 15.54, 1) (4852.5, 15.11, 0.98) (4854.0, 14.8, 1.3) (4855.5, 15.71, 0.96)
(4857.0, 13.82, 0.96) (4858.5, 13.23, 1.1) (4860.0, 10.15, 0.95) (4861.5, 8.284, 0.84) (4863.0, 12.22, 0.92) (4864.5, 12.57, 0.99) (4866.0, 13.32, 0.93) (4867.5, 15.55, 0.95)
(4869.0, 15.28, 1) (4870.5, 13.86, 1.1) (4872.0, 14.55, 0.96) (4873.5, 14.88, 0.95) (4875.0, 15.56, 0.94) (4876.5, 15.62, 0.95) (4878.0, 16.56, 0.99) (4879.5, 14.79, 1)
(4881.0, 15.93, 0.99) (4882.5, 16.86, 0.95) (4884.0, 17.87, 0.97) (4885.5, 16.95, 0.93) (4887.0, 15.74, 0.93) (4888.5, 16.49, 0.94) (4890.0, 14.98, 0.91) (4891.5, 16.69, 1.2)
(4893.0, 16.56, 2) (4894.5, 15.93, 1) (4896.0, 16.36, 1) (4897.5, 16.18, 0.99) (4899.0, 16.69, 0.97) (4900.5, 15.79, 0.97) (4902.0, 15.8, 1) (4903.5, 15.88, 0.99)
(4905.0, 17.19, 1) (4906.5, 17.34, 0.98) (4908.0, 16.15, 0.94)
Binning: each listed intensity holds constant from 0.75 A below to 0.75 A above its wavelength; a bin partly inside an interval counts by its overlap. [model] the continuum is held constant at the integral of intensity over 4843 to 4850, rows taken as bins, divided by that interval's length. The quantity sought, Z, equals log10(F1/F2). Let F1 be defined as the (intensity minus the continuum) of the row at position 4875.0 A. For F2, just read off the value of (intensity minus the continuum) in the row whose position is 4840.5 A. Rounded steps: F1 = -1.3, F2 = -0.7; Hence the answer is 0.3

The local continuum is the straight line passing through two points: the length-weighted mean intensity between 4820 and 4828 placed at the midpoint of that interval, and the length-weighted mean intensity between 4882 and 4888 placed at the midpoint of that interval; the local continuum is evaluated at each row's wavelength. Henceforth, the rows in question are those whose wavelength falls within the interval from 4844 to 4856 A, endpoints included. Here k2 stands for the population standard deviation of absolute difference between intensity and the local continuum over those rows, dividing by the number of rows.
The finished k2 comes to 0.44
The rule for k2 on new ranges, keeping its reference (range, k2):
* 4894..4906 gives 0.39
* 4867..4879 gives 0.74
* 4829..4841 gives 0.55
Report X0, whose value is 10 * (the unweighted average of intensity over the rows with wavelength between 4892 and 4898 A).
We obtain 163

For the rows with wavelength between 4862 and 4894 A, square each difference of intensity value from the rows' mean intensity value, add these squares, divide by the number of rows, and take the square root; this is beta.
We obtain 1.43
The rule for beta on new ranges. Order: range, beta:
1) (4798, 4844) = 0.87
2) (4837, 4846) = 0.58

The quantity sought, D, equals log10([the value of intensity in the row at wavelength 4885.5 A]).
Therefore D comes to 1.23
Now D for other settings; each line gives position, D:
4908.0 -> 1.21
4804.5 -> 1.23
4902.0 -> 1.20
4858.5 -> 1.12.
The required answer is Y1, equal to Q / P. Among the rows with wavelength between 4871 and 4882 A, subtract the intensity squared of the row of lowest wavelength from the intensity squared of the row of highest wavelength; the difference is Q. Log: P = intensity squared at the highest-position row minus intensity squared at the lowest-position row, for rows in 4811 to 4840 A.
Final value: 1.0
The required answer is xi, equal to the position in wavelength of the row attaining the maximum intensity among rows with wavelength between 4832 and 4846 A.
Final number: 4837.5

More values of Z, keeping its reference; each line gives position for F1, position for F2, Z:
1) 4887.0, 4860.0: -0.8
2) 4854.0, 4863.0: -0.4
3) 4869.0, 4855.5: 0.1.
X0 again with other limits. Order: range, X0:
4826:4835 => 156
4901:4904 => 158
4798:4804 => 168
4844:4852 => 166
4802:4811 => 161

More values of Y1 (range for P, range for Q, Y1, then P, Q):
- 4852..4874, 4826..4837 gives -3.1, -7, 21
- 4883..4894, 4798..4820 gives 1.2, -45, -54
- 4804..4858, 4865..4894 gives -1.0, -97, 97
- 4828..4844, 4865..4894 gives 3.3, 29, 97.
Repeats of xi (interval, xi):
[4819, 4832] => 4822.5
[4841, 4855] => 4846.5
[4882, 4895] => 4884.0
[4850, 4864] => 4855.5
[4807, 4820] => 4816.5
